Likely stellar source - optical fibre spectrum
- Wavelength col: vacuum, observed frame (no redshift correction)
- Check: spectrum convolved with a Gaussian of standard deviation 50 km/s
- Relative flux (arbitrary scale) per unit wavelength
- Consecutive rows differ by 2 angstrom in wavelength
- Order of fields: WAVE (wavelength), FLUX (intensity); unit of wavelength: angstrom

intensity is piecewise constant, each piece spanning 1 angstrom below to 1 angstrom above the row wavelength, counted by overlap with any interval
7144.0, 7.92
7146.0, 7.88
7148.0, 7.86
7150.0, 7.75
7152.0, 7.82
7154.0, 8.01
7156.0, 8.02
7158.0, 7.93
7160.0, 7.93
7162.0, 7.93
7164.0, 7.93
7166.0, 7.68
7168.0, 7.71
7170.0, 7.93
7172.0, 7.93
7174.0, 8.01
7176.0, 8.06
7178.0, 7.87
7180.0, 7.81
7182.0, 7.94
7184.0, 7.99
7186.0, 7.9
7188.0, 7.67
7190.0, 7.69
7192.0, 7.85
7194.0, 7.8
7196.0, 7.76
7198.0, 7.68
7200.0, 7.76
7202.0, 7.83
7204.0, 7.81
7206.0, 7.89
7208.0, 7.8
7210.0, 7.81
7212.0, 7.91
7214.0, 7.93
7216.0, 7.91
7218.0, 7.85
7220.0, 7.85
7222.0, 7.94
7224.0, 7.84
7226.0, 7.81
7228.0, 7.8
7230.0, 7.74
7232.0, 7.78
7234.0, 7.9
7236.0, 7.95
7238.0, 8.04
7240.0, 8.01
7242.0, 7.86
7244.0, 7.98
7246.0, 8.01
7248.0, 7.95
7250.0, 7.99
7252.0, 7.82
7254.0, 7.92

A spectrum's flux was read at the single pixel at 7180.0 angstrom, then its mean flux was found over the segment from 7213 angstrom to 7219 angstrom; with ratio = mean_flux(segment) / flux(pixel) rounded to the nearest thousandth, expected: 1.011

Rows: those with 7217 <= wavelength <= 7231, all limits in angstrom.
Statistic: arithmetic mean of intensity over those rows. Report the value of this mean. 7.83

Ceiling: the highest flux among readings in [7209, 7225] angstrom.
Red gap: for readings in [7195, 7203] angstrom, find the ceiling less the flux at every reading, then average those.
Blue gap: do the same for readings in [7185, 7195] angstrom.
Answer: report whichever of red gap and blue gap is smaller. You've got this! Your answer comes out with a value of 0.16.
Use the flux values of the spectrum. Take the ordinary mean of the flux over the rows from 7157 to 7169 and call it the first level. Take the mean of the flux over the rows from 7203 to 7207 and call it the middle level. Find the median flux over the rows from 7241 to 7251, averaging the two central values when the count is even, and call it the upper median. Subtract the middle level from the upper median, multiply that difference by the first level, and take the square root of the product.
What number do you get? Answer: 1.01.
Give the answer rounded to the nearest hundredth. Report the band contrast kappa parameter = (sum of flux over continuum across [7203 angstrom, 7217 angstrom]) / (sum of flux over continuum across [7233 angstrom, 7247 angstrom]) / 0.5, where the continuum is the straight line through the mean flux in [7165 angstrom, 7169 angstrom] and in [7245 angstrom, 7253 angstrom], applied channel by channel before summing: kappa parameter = 2.00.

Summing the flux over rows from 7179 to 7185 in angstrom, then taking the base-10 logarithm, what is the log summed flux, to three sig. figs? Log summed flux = 1.38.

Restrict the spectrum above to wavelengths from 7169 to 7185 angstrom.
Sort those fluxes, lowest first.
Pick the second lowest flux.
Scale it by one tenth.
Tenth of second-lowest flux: 0.787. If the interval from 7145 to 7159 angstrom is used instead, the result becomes 0.782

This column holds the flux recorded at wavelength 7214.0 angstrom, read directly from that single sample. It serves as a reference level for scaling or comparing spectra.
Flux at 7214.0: 7.93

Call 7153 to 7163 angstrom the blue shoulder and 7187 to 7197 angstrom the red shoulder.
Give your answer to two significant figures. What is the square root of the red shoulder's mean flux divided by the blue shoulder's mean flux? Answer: 0.99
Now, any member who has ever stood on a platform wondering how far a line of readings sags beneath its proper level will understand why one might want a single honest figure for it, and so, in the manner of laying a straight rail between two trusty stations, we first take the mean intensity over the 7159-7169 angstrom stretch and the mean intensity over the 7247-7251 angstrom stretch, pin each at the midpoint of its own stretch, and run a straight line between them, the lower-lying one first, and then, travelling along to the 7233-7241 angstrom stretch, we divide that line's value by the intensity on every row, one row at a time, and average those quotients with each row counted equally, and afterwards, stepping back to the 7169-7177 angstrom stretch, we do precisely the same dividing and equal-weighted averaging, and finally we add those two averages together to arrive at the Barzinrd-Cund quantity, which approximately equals 1.98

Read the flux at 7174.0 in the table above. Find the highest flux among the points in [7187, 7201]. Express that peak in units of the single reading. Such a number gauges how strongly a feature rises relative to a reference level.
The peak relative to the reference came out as 0.98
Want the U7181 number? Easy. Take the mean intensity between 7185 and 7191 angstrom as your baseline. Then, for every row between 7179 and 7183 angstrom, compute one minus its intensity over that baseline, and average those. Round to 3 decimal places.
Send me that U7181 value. -0.016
